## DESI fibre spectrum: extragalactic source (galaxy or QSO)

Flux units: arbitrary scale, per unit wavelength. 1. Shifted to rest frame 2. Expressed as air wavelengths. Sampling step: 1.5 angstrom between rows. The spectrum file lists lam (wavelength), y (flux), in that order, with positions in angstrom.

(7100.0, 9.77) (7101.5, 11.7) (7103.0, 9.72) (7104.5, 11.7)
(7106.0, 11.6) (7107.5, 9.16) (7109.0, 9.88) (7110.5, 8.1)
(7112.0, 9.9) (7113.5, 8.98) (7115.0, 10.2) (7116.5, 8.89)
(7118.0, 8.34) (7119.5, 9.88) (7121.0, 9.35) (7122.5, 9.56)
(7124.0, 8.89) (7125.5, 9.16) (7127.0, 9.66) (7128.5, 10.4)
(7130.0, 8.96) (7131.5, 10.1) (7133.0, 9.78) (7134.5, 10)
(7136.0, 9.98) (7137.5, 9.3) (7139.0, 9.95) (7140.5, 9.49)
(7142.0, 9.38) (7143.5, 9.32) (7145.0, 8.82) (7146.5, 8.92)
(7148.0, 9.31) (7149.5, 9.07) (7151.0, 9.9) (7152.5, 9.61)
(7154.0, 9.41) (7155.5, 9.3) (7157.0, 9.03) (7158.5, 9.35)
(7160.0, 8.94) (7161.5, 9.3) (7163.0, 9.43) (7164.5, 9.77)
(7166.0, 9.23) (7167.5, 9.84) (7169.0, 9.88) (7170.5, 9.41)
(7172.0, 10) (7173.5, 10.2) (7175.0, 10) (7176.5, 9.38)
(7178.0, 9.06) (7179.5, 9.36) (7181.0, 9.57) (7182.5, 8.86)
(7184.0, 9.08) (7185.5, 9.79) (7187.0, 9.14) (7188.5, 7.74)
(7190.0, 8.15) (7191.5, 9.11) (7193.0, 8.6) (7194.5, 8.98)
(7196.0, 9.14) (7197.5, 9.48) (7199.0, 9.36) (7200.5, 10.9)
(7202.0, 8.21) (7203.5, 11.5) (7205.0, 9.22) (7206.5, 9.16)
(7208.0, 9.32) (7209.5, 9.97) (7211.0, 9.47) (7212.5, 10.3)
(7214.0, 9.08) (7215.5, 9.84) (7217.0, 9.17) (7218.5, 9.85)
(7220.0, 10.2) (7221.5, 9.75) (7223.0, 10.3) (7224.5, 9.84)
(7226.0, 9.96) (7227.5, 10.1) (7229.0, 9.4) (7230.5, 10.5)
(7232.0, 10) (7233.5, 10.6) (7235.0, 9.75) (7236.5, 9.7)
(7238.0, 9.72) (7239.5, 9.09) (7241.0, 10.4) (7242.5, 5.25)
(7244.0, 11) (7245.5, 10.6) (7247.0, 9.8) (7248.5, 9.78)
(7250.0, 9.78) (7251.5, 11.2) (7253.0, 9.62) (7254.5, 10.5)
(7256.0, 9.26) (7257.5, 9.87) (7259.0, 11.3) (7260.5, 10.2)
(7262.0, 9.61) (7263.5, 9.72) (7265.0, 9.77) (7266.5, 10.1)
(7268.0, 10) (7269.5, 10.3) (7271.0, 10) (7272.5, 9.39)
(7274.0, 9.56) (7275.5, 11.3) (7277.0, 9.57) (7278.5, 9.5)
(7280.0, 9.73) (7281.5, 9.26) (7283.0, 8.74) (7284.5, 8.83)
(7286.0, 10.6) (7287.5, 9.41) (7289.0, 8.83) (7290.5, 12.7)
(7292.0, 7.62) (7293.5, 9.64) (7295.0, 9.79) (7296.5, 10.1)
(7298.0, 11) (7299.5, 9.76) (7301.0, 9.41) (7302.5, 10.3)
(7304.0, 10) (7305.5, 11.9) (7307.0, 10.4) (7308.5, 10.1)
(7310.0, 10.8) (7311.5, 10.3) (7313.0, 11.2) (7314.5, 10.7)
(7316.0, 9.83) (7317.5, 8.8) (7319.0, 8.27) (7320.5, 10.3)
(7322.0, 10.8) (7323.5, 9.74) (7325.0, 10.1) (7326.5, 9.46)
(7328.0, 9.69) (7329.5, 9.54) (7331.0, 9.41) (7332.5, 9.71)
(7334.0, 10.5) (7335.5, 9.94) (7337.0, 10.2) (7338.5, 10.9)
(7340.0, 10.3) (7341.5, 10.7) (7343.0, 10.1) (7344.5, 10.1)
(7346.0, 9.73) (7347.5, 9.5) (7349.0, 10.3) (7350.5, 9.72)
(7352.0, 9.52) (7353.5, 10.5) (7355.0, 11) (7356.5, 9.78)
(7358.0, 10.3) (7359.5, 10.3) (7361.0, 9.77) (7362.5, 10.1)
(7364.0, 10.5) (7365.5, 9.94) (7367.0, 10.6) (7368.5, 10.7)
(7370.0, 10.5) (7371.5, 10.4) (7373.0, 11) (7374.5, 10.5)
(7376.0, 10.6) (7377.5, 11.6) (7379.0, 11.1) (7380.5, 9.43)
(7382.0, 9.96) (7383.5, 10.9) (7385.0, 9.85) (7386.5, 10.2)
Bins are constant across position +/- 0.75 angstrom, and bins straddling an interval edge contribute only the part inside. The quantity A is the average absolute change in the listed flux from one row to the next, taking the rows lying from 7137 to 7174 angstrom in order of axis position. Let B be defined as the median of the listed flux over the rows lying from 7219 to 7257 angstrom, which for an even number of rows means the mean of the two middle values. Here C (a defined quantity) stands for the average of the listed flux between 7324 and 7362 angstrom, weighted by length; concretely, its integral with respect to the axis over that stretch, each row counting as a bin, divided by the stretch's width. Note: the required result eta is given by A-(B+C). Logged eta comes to -19.5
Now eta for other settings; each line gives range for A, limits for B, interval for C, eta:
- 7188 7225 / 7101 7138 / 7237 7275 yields -18.7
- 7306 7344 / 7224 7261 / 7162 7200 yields -18.6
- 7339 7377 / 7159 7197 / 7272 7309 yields -18.8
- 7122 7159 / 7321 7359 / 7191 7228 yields -19.3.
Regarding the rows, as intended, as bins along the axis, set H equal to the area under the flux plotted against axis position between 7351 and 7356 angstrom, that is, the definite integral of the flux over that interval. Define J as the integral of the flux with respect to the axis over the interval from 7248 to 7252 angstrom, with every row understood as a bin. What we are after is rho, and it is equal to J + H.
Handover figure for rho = 92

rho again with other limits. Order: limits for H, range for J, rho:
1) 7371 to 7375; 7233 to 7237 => 83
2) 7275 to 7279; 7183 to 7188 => 87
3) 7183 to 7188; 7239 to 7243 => 80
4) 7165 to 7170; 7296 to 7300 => 90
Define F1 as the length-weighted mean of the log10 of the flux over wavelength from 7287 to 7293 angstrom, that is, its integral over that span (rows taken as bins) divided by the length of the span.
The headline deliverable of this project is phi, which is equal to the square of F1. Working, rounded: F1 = 0.977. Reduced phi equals 0.954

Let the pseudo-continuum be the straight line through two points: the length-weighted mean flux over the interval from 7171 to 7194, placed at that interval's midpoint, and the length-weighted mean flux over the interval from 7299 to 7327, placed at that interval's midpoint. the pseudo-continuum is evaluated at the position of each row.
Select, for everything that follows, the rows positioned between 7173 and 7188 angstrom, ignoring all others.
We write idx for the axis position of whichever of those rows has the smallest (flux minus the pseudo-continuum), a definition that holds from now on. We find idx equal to 7182.5 angstrom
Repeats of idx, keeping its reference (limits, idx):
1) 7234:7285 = 7242.5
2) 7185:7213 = 7188.5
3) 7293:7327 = 7319.0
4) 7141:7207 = 7188.5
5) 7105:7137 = 7110.5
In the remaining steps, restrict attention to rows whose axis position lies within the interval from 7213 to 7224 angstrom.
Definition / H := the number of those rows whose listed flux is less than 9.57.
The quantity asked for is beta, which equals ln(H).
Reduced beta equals 0.7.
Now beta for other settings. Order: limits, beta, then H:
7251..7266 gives 0.0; 1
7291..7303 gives 0.7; 2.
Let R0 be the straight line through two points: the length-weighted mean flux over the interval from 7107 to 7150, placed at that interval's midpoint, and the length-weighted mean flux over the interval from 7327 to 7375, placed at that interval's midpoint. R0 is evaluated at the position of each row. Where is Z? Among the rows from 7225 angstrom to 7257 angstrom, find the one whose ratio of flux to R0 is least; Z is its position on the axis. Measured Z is 7242.5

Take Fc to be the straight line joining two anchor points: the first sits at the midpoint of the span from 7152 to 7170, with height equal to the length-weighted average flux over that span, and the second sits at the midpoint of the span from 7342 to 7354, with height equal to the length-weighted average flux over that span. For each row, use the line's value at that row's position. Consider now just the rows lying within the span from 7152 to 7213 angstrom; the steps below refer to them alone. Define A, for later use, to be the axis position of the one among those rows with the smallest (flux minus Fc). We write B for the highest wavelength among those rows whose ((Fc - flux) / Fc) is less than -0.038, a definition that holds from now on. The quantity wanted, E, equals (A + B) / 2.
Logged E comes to 7200.5 angstrom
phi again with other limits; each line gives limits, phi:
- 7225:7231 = 0.996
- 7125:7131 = 0.962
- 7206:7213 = 0.967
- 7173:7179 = 0.966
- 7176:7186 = 0.936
